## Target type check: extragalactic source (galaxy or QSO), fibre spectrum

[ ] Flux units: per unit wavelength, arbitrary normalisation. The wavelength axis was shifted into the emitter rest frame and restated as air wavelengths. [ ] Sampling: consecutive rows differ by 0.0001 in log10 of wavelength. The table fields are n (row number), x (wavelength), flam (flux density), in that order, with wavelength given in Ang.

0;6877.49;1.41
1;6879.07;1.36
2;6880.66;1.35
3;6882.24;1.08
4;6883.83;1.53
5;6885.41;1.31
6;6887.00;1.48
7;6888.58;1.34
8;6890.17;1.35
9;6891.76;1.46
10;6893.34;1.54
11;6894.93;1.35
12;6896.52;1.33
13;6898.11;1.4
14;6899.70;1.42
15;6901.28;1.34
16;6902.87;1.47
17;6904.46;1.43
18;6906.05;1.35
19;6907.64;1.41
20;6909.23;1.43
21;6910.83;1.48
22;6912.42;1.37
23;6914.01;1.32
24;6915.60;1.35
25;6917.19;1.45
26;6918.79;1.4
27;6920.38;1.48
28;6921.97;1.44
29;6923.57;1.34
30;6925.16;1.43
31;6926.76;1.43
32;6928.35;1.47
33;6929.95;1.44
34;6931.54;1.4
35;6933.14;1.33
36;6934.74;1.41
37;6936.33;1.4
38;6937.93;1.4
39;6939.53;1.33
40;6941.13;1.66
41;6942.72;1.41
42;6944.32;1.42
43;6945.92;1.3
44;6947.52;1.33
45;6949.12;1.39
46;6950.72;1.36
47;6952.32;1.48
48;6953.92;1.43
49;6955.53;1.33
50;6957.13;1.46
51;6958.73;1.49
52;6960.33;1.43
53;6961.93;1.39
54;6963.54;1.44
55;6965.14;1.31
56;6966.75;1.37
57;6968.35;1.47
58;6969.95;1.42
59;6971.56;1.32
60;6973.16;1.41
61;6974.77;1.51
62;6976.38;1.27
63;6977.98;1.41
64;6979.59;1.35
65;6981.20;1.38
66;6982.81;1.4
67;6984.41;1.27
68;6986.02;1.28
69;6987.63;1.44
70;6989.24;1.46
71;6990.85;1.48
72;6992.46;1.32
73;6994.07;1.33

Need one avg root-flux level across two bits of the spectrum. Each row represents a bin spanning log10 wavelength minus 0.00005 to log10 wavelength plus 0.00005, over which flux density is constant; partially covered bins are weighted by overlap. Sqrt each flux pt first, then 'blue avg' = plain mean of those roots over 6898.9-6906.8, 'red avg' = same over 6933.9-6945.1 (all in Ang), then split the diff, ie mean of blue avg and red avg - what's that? 1.19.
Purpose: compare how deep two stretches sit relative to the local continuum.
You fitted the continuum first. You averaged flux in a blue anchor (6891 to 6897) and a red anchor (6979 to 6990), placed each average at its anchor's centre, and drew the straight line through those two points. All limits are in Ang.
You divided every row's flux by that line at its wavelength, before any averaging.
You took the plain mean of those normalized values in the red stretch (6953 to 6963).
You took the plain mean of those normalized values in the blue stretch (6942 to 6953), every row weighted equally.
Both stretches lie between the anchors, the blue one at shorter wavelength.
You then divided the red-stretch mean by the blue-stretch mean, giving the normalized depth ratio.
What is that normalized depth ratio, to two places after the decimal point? 1.03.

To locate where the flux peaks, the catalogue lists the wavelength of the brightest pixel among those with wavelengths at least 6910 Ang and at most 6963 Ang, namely 6941.13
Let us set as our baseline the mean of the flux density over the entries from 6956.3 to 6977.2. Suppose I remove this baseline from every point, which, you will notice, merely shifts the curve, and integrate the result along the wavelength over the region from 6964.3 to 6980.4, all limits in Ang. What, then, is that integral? -0.37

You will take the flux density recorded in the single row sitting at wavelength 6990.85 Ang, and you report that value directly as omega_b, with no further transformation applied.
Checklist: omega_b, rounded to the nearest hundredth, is 1.48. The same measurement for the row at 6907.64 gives 1.41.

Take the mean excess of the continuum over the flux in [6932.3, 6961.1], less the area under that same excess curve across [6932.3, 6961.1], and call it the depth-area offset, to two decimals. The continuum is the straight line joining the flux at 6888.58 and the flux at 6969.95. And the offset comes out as 0.33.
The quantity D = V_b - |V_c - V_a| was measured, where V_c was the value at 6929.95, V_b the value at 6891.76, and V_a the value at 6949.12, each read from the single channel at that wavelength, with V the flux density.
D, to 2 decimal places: 1.41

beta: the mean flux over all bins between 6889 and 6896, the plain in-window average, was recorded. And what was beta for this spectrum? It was 1.42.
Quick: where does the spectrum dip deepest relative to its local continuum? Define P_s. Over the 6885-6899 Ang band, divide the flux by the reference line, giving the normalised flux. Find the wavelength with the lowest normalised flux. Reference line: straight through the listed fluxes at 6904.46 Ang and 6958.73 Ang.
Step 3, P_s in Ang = 6885.41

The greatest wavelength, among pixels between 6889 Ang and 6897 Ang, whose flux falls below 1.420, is 6896.52 Ang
